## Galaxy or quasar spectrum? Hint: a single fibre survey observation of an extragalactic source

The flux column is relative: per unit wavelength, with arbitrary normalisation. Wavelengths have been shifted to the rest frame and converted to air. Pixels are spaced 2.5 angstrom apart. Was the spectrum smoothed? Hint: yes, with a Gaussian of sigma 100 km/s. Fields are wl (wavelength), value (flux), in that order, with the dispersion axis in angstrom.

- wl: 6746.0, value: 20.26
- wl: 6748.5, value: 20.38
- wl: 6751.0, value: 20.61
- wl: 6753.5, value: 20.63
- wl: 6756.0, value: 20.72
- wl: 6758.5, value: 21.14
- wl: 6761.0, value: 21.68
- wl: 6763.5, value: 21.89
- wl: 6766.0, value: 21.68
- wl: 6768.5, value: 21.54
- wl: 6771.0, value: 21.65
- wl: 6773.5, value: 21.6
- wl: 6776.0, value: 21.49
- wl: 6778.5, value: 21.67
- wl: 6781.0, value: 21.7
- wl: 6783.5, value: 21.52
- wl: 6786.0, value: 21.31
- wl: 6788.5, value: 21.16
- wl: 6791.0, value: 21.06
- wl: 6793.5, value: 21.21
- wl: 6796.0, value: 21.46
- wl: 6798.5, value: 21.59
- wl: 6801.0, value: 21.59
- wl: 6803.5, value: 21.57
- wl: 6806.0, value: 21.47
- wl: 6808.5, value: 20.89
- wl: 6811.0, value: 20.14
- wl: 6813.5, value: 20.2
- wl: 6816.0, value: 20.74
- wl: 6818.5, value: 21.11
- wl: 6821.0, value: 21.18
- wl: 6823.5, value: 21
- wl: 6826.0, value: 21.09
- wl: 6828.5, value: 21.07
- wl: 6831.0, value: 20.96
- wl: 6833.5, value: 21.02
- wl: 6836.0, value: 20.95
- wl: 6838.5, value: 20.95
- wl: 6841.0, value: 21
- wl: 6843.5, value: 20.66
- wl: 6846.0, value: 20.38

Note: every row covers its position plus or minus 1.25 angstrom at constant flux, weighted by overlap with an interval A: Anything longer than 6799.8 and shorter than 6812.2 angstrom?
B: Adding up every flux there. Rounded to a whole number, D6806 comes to 106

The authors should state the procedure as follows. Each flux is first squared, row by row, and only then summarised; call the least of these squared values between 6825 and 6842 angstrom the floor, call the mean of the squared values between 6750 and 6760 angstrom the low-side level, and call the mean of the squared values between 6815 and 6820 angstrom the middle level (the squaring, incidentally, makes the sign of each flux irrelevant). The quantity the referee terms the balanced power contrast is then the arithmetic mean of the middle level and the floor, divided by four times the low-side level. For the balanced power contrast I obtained 0.254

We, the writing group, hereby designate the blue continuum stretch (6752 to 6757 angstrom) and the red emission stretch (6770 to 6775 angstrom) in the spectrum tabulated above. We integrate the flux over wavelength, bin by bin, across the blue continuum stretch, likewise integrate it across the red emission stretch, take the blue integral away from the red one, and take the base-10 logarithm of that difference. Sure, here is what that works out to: 0.7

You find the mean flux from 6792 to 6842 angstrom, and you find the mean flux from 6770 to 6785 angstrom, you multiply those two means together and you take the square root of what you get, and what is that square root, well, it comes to 21.3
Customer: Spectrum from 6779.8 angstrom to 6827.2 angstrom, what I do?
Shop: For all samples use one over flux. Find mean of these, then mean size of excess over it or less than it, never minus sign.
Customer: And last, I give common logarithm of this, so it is -3.1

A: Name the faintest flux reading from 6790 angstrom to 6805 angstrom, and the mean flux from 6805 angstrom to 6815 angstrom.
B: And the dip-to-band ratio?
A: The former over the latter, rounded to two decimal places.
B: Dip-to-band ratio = 1.02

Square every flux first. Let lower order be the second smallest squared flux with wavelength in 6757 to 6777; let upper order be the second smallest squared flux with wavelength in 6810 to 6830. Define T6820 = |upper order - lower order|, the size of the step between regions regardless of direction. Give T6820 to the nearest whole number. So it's 54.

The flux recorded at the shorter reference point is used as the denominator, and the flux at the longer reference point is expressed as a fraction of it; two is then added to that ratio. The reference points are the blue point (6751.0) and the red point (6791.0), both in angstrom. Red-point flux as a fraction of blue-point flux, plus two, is 3.022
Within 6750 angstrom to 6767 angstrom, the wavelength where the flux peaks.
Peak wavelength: 6763.5 angstrom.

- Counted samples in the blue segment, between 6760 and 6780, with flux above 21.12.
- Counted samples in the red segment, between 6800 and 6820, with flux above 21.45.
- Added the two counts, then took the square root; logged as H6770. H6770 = 3.32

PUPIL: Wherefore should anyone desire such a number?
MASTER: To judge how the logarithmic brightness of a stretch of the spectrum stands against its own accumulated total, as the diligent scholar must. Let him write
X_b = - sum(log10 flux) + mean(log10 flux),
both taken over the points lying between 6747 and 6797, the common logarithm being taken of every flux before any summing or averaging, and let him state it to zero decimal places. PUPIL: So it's -25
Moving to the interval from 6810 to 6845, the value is -17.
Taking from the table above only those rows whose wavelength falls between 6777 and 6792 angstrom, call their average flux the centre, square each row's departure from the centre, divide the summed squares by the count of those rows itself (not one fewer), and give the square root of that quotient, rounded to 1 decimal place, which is 0.2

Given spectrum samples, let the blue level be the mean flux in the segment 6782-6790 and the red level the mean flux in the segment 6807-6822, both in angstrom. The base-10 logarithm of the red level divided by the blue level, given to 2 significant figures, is -0.013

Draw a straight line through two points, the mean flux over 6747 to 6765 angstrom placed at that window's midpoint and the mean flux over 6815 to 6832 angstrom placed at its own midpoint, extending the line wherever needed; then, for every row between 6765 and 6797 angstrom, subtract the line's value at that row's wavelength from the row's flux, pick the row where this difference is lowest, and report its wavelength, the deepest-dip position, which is 6791.0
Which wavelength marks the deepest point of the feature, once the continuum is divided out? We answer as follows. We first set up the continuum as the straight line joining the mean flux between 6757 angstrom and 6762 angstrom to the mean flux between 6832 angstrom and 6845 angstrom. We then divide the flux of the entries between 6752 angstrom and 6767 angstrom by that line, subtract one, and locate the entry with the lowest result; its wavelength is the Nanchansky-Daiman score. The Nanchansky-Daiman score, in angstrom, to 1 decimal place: 6753.5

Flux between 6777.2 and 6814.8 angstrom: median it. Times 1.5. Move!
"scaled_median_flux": 32.2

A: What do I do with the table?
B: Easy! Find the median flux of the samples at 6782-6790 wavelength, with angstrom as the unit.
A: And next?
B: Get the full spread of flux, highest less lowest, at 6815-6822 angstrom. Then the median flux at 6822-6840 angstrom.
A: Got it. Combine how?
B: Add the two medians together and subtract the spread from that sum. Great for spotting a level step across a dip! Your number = 41.87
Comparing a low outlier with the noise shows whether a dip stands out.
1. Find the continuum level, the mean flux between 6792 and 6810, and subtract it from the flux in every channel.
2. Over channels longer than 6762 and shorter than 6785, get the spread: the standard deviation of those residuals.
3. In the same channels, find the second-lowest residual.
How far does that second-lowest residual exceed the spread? 0.0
